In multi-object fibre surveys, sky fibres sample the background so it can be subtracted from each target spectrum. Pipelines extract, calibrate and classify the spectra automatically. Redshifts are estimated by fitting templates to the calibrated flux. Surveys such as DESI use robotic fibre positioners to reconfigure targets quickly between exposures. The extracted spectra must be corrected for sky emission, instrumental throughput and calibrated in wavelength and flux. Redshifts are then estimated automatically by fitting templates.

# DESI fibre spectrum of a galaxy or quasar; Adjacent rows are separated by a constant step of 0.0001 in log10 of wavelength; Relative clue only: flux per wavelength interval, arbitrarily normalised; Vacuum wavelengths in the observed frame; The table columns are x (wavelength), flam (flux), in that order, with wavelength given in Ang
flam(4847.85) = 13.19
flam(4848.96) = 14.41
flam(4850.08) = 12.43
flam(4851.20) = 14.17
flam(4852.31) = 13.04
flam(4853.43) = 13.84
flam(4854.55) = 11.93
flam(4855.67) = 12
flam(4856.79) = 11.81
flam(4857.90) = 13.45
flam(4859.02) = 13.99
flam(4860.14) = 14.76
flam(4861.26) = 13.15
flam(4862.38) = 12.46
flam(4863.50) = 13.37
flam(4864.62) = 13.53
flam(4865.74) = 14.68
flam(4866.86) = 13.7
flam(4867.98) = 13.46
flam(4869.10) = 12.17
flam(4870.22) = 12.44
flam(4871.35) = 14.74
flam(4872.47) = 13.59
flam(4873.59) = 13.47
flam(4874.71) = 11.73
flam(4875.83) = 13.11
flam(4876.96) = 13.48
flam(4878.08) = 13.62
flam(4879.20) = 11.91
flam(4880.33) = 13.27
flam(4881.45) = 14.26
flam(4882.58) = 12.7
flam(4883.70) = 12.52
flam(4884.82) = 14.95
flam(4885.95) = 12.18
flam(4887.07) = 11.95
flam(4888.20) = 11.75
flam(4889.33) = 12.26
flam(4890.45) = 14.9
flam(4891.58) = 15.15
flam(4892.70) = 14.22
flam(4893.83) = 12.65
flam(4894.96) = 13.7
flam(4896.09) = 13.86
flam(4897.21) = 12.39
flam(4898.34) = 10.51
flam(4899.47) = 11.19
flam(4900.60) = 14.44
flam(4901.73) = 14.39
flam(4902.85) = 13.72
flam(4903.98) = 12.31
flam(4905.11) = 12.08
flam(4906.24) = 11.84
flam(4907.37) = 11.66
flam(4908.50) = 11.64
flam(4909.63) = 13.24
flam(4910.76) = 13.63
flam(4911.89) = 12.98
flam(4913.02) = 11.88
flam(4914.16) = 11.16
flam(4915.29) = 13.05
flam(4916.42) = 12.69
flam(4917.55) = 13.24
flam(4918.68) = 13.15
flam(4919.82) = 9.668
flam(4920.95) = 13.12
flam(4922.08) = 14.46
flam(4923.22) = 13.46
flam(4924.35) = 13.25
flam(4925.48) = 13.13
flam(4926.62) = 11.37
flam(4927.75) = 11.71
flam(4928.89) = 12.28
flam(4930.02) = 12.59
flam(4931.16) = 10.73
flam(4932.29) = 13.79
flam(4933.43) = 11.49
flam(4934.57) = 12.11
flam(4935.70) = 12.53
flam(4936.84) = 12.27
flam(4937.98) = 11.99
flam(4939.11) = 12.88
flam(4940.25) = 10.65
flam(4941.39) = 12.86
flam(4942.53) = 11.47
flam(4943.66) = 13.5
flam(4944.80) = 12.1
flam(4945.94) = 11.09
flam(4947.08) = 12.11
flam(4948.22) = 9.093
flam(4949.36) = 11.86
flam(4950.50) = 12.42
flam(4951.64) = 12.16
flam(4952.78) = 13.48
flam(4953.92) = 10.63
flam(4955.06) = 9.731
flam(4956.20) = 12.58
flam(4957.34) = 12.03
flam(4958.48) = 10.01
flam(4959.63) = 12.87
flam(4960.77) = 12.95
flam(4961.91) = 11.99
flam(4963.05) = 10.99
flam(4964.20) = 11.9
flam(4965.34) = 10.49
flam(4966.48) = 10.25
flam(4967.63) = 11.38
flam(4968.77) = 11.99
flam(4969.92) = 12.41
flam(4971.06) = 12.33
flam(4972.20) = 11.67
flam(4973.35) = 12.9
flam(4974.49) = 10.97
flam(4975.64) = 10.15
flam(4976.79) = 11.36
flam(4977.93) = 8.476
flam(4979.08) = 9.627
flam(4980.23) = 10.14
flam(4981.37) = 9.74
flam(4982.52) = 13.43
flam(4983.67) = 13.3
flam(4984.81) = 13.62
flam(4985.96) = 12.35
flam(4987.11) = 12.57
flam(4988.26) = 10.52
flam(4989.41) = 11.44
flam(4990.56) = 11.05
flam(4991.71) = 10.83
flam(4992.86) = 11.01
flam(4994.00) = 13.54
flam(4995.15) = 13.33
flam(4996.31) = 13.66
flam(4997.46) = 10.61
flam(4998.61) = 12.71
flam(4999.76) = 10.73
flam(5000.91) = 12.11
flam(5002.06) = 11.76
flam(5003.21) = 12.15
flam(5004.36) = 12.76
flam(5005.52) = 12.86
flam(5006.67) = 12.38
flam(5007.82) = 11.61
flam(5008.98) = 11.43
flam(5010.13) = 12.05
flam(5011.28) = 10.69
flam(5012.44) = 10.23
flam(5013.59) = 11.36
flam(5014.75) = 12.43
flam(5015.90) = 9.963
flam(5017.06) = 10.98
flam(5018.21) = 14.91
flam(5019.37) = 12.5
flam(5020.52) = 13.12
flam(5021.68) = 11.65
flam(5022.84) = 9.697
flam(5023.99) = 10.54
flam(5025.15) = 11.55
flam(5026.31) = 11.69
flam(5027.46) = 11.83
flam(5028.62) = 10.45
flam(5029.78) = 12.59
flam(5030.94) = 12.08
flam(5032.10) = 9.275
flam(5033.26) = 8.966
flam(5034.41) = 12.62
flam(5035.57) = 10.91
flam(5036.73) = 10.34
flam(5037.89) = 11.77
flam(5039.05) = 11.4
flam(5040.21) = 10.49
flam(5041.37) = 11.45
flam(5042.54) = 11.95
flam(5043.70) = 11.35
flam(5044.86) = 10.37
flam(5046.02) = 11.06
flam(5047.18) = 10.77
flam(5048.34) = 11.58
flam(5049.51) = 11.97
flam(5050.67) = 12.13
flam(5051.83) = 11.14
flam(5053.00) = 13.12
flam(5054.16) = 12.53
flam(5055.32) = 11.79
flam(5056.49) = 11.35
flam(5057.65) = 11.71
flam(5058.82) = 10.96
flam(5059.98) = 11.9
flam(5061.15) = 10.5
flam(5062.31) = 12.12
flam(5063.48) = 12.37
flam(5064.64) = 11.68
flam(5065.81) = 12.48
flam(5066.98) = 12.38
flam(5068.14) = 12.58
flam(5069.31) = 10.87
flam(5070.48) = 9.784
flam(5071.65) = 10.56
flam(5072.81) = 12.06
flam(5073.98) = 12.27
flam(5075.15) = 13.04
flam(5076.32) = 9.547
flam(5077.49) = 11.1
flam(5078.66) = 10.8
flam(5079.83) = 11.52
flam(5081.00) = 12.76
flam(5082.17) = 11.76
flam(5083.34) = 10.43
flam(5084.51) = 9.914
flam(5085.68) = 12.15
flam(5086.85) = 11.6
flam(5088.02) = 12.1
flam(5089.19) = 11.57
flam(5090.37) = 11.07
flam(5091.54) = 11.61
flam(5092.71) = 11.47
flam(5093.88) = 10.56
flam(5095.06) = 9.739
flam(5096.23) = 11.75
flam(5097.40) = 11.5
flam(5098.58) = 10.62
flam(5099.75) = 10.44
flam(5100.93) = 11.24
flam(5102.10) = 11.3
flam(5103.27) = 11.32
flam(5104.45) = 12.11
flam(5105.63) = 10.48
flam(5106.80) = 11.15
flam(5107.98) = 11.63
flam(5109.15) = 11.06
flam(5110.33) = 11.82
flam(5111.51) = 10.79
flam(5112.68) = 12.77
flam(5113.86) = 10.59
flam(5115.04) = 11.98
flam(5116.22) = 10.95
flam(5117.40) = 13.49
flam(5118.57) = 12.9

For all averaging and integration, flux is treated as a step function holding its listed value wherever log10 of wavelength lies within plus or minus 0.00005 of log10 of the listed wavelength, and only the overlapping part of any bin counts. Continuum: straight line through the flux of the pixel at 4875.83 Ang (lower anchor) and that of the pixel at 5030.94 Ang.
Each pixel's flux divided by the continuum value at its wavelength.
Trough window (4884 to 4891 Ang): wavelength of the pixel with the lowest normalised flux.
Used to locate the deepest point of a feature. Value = 4888.20 Ang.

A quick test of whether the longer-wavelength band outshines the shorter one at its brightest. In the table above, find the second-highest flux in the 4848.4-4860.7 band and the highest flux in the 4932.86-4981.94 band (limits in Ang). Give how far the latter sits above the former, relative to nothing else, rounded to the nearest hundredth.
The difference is -0.91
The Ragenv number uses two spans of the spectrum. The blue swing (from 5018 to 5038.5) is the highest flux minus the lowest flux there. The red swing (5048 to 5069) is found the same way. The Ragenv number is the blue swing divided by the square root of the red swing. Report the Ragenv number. 3.7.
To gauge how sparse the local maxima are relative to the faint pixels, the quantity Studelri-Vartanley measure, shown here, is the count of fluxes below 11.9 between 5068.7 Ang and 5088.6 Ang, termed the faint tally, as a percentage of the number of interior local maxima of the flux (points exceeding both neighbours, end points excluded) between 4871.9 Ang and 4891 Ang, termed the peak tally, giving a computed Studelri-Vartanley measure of 367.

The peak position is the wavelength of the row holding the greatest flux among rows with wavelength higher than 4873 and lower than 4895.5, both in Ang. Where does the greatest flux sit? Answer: 4891.58 Ang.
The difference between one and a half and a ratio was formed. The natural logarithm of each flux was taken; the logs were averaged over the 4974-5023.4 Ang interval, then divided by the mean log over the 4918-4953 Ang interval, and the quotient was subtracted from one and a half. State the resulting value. 0.52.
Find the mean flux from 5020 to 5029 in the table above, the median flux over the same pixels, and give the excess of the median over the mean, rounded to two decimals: 0.28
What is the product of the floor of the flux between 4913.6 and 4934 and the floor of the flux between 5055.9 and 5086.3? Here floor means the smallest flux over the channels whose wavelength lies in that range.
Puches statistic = 92.3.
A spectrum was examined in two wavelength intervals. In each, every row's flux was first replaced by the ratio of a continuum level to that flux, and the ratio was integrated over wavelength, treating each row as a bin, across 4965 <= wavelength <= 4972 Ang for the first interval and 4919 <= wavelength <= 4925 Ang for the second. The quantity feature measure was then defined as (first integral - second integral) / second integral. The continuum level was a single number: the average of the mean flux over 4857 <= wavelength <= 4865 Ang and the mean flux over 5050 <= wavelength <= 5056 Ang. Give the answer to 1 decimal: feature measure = 0.3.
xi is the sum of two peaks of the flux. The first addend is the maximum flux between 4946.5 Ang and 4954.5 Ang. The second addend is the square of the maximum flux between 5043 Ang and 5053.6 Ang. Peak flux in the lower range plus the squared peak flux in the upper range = 186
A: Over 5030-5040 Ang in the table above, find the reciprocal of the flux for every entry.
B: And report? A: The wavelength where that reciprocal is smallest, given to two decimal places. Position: 5034.41 Ang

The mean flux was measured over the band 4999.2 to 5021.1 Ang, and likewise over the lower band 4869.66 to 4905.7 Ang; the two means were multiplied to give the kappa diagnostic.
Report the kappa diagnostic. 156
